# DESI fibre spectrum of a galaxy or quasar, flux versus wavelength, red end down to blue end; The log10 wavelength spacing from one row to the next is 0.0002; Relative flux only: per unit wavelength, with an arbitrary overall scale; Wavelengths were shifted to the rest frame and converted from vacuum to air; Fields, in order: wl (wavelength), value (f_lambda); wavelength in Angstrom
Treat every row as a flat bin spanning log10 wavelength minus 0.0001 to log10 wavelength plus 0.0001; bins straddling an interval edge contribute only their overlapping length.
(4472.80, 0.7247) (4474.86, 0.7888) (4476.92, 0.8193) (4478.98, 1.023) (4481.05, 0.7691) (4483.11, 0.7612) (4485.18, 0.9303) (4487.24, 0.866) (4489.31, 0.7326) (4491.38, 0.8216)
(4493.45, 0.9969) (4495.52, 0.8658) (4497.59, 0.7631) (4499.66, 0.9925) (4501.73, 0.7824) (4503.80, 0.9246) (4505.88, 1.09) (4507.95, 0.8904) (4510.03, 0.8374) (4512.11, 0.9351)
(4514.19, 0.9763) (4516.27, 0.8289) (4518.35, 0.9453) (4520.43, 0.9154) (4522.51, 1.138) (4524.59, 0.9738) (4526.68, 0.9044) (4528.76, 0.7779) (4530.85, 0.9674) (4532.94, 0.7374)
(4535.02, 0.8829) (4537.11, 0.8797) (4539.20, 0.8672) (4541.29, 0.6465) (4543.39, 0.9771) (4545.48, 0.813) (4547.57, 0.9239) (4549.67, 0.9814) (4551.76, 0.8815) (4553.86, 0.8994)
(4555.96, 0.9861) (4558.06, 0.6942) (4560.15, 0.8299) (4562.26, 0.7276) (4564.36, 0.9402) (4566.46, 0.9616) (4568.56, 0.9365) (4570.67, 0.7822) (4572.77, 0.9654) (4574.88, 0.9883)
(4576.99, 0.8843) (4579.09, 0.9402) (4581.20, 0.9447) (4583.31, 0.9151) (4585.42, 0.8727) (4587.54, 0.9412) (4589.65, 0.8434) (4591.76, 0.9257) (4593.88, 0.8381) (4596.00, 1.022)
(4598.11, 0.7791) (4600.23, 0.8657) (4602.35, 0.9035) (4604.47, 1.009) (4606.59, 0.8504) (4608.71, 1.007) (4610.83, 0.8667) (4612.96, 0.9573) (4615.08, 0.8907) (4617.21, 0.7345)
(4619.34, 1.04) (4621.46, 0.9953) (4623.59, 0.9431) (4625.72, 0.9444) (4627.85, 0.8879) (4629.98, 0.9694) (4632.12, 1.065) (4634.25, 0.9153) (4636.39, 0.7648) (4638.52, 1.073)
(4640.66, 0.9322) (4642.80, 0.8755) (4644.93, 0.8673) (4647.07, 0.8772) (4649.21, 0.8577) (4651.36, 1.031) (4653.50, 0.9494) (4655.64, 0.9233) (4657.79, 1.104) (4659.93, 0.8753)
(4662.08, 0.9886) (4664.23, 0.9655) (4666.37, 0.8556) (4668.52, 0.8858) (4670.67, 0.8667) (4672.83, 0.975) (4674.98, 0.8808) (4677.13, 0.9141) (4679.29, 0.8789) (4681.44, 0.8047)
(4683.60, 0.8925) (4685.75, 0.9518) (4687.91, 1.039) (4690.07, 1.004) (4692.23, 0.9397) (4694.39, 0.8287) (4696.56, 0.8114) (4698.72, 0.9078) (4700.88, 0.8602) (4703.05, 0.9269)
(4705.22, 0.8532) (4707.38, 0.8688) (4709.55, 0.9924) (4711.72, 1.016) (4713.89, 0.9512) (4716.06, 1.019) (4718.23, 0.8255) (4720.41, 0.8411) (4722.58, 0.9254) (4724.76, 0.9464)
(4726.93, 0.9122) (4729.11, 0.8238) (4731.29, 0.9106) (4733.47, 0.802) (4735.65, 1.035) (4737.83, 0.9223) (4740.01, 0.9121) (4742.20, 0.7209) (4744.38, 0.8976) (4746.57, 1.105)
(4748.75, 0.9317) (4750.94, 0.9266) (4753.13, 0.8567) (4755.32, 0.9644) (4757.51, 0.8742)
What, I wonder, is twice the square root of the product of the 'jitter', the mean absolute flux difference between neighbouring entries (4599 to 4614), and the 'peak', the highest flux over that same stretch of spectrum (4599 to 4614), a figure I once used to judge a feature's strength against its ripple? 0.68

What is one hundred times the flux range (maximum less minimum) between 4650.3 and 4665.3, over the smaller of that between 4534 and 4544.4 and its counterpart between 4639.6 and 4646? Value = 352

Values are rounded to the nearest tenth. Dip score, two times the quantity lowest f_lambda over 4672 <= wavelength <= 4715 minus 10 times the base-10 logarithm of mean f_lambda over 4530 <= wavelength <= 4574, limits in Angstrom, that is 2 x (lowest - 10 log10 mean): 2.8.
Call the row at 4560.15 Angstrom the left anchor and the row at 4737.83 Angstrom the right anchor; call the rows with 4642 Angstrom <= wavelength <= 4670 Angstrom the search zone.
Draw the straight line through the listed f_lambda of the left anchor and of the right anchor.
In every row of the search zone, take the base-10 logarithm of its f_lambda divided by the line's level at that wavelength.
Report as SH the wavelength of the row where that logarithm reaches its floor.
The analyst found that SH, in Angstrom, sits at 4666.37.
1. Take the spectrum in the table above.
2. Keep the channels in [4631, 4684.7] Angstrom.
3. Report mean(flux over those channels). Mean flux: 0.921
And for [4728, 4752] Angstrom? 0.908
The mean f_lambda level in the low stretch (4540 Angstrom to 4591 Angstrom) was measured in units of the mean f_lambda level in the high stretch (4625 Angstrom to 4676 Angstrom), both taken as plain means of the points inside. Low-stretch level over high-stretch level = 0.95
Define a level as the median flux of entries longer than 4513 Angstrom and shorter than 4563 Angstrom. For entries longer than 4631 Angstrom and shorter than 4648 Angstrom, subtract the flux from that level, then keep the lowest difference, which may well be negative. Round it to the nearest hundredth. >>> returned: -0.18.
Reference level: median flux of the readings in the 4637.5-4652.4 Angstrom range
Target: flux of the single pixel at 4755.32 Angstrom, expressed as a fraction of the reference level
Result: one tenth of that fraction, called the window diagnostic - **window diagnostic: 0.110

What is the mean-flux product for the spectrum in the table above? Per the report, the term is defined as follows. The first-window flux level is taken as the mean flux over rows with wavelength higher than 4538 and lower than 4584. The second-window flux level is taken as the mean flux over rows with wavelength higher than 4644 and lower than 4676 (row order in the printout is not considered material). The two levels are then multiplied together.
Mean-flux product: 0.821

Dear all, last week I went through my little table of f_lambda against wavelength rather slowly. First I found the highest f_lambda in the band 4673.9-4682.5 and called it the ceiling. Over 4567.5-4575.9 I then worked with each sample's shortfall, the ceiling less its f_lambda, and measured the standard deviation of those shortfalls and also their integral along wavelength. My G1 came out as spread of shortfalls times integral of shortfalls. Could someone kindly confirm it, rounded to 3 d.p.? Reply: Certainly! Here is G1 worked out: -0.003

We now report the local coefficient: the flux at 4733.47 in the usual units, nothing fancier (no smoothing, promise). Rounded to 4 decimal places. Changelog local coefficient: 0.8020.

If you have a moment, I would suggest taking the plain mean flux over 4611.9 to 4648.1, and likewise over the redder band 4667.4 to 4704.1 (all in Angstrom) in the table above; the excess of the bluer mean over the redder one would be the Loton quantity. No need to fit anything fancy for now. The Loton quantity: 0.02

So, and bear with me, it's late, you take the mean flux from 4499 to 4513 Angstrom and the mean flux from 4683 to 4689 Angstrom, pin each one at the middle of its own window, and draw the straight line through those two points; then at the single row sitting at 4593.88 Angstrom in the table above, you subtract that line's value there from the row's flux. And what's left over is -0.10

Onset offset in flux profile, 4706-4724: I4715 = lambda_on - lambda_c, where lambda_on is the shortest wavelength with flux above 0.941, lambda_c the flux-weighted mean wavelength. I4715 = -5.3 Angstrom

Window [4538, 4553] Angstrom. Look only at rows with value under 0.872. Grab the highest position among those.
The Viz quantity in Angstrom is 4545.48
